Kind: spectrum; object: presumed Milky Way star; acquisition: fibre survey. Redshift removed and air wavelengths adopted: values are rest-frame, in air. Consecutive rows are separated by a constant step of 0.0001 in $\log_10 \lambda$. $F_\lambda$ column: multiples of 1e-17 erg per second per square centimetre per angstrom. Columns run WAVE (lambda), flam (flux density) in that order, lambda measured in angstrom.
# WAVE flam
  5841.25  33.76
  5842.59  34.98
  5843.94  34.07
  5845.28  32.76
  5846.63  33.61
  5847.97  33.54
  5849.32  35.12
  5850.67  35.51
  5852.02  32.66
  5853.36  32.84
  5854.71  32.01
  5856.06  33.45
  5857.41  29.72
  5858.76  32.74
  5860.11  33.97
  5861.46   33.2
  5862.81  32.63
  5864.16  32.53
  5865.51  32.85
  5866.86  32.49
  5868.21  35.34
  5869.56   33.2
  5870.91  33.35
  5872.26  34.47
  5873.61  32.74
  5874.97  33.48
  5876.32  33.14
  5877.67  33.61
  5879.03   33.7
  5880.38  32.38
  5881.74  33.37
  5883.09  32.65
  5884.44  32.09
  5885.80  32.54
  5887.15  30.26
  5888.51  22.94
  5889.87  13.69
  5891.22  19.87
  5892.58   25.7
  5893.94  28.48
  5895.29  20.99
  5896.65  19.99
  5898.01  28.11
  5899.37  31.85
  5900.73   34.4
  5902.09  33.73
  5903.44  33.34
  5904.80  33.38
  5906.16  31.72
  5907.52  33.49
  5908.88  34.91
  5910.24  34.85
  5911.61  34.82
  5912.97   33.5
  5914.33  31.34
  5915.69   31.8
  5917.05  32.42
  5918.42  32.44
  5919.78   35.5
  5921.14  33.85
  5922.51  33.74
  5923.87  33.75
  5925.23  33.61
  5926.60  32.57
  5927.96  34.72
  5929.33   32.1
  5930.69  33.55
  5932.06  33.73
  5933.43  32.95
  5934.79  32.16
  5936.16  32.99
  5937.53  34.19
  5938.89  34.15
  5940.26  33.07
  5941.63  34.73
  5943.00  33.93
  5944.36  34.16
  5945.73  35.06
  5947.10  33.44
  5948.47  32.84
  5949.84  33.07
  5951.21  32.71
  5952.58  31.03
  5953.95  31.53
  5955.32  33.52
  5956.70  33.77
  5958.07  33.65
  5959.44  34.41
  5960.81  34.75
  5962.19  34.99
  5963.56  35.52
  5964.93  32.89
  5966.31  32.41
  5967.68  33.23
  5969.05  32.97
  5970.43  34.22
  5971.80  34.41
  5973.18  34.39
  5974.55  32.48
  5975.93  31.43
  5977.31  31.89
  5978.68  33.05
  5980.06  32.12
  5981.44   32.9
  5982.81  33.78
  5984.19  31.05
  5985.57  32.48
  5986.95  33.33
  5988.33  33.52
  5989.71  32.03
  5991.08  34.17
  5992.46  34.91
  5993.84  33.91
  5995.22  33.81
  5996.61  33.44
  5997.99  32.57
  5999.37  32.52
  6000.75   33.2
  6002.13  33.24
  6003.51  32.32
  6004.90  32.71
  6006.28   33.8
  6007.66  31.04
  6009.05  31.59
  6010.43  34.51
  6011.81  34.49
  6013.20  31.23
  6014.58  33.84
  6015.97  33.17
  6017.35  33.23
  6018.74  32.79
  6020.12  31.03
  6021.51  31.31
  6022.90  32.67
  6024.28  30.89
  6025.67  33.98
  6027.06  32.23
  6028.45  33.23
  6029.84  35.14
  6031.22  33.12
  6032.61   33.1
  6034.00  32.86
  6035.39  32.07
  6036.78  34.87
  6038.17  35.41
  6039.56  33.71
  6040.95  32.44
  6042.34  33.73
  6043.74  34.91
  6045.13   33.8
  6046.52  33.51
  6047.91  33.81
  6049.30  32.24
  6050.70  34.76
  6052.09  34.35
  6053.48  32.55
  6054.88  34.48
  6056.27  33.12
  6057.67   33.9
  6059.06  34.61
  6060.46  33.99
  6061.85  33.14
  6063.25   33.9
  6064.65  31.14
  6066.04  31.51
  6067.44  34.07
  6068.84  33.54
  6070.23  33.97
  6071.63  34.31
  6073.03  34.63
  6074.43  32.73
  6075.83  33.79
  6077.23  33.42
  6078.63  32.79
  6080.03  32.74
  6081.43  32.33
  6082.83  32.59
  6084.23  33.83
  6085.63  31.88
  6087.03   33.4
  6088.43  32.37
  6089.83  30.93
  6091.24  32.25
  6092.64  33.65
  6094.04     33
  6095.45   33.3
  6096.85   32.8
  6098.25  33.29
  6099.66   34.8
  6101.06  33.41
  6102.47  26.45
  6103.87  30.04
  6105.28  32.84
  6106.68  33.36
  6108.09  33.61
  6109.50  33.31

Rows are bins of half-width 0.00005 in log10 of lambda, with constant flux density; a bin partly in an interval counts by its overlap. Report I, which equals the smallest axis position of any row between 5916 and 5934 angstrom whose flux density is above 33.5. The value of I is 5919.78 angstrom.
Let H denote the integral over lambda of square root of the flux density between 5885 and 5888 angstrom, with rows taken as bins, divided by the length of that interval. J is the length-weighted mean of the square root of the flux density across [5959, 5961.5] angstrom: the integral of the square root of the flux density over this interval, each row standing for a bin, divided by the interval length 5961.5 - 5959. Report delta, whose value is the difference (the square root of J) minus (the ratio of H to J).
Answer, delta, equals 1.48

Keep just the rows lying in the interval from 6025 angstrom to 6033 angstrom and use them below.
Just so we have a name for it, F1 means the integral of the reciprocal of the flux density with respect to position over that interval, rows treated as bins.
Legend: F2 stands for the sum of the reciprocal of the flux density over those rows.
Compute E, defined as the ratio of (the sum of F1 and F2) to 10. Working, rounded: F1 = 0.239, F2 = 0.1794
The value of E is 0.0419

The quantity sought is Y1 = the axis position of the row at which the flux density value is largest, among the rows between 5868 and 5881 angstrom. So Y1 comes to 5868.21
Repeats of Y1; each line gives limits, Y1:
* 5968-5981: 5971.80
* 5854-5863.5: 5860.11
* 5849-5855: 5850.67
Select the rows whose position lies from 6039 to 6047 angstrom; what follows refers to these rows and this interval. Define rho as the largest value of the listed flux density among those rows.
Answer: 34.91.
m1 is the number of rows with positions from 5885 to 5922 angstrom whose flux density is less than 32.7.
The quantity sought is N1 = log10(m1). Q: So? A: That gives 1.2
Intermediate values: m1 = 16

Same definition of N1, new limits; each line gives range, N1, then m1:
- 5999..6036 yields 1.0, 11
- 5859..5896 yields 1.1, 14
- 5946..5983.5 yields 0.8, 7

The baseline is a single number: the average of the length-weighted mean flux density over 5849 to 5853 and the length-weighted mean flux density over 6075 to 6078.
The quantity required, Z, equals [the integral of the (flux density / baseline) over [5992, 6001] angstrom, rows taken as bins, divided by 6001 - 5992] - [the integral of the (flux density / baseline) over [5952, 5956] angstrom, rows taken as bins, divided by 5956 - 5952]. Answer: 0.040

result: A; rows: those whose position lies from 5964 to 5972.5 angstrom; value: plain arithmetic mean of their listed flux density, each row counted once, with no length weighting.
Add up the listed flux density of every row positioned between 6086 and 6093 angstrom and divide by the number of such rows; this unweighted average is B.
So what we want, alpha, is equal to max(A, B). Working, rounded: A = 33.4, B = 32.5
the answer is 33.4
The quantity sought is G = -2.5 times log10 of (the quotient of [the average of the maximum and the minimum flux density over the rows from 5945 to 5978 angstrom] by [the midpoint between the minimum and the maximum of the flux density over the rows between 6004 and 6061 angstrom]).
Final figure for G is 0.00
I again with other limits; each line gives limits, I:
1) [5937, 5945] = 5937.53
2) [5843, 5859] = 5843.94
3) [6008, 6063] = 6010.43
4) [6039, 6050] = 6039.56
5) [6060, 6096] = 6060.46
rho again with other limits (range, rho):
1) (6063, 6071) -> 34.07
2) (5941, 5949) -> 35.06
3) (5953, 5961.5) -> 34.75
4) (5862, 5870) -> 35.34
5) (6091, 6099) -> 33.65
